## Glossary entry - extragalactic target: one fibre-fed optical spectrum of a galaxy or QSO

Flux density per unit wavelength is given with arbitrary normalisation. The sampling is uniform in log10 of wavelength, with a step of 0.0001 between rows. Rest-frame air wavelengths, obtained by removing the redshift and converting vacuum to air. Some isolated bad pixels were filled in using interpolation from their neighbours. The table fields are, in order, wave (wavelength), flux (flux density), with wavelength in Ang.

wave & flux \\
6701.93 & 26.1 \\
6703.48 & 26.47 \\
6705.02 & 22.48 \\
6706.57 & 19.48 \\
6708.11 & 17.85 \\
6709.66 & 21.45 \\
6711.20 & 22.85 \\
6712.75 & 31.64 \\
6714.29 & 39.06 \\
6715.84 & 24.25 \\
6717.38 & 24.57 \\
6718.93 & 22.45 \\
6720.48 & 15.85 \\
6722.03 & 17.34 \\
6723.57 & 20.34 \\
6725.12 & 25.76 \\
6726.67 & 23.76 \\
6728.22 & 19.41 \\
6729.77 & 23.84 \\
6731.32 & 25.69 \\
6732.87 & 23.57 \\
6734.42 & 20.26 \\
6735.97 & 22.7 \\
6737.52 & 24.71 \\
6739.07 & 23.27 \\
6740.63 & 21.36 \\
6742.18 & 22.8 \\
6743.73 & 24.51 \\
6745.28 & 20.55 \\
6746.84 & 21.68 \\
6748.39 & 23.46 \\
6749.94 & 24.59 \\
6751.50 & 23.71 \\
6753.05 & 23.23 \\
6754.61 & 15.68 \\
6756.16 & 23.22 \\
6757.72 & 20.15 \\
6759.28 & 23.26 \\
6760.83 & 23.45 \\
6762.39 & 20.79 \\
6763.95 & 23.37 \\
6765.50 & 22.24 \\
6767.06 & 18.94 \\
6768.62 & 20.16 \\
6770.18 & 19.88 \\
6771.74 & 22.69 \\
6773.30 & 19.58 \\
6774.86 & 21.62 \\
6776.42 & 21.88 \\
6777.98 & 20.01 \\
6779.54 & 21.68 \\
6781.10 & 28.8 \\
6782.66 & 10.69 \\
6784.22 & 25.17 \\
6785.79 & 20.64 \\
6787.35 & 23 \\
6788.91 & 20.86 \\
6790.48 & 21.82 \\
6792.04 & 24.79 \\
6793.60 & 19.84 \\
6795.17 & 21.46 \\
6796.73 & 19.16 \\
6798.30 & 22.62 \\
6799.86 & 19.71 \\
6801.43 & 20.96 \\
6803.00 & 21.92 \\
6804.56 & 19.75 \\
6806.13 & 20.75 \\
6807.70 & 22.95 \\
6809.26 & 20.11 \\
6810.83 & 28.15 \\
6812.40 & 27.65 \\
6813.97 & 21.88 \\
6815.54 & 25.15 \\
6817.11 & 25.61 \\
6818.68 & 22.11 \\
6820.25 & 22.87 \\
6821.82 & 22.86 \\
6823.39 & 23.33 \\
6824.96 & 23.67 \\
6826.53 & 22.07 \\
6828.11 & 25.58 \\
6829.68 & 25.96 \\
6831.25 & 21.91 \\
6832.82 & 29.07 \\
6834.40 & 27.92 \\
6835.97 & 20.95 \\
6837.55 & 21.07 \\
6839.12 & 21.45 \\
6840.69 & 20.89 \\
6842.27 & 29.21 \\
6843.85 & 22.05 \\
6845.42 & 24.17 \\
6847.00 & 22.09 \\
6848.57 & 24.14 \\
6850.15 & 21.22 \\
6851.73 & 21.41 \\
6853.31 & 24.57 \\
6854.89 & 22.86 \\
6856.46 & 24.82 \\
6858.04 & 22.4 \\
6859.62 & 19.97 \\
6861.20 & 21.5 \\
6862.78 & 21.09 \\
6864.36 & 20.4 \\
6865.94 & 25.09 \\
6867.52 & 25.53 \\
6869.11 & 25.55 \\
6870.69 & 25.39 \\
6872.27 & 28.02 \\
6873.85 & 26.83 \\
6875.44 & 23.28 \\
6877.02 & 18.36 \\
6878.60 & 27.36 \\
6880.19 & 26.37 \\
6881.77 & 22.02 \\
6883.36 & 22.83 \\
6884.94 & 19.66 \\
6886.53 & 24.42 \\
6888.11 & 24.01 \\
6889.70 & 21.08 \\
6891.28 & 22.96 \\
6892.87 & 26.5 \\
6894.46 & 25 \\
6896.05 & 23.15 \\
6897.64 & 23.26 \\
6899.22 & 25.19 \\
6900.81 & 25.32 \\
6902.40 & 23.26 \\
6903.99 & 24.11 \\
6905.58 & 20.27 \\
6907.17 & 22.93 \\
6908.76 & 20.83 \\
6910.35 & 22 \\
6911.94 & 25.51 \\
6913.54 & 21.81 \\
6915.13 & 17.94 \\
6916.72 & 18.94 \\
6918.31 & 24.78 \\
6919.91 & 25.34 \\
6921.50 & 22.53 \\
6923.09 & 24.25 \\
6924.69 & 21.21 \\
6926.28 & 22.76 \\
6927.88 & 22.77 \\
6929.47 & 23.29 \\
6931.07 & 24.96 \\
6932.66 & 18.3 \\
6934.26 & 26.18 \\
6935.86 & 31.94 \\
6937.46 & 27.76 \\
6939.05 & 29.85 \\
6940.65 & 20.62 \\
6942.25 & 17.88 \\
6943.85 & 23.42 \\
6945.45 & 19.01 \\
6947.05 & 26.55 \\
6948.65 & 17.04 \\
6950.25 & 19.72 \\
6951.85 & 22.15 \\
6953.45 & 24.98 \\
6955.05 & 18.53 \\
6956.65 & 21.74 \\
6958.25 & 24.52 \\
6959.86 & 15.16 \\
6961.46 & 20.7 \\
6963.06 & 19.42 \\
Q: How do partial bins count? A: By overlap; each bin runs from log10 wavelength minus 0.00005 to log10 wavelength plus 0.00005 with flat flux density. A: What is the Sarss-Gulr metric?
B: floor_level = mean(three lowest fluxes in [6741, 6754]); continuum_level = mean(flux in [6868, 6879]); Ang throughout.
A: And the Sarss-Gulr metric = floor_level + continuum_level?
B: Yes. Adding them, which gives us 47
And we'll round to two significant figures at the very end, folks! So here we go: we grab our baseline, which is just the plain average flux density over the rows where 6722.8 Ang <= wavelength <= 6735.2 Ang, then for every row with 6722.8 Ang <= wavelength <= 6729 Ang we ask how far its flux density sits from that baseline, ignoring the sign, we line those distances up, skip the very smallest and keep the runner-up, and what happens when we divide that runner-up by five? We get 0.50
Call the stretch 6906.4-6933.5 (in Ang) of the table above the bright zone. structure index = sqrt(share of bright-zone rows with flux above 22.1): 0.77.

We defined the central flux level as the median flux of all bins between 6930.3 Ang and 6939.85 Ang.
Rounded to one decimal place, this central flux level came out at 27.0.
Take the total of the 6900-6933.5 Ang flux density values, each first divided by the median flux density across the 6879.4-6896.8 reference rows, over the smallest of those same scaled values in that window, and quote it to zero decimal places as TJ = 26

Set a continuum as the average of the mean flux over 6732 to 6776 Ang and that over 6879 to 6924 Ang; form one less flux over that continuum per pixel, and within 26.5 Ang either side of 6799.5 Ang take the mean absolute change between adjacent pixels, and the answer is 0.14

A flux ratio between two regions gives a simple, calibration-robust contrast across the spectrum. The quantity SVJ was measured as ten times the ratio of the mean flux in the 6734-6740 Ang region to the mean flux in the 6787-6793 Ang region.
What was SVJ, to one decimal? 10.1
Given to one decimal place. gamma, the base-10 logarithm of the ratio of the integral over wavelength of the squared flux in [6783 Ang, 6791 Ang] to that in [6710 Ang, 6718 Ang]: -0.2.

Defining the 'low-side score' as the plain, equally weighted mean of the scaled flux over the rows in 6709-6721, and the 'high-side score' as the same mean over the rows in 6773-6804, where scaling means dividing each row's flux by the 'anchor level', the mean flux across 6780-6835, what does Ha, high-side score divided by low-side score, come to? 0.84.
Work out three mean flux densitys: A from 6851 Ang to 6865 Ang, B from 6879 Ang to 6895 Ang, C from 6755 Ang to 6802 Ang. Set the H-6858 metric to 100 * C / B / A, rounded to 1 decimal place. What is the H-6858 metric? 4.1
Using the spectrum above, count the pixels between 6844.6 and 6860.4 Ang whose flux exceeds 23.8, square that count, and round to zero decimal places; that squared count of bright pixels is 16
